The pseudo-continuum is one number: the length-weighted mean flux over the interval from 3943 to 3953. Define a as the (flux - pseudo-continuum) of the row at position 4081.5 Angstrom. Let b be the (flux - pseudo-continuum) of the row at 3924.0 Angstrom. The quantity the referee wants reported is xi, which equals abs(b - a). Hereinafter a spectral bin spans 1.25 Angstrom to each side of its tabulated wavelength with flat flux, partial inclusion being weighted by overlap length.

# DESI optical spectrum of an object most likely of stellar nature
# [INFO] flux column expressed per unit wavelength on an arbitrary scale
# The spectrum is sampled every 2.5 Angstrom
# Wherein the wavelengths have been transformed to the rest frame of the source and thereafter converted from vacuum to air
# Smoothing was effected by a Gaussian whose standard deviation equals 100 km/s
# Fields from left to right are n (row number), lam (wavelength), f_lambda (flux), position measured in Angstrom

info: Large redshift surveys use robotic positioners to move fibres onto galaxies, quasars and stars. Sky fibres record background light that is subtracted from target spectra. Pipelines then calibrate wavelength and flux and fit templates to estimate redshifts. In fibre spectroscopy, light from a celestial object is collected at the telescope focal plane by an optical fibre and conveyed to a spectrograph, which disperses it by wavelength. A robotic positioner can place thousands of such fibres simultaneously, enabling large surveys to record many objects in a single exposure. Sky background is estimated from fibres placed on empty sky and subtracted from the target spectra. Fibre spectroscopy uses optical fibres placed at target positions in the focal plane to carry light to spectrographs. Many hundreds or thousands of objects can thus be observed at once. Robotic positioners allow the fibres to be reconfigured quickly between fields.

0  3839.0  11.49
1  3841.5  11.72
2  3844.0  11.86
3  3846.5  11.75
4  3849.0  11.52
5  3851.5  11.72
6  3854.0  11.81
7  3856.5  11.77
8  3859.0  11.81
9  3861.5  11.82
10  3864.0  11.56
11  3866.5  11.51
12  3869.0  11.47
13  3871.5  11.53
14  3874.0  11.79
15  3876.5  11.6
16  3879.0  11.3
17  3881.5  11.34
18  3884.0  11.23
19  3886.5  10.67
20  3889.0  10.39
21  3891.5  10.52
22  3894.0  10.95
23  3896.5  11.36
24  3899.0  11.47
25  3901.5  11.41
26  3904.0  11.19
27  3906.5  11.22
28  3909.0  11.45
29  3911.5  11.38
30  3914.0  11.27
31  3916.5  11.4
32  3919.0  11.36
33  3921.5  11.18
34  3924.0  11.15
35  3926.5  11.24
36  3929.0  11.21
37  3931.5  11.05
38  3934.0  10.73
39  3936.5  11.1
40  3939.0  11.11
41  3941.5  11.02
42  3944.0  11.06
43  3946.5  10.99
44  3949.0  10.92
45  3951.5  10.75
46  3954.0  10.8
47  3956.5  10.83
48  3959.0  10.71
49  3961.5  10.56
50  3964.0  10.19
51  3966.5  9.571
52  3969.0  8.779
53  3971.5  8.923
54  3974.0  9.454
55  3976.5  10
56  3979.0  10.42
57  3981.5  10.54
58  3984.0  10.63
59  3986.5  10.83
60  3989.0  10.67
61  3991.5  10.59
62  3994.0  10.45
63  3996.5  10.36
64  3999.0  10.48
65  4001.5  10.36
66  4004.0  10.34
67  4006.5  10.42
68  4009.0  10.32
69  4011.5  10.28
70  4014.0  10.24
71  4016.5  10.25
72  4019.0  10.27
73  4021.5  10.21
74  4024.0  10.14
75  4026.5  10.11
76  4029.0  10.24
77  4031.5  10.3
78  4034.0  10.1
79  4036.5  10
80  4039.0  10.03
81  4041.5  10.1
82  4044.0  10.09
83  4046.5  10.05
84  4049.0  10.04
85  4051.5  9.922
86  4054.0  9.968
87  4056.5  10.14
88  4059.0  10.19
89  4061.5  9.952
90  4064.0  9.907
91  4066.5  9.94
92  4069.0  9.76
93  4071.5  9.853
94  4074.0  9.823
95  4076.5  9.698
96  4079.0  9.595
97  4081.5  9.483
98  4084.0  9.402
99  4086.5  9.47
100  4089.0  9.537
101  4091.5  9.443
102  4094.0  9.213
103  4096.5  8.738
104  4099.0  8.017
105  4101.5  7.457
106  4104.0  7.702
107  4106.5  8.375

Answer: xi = 1.7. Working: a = -1.4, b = 0.23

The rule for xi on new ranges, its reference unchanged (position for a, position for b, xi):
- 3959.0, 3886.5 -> 0.0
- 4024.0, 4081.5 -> 0.7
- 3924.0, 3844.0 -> 0.7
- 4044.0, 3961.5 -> 0.5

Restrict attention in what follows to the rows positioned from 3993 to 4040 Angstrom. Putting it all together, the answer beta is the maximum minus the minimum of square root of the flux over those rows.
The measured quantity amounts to 0.08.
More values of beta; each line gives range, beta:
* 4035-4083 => 0.11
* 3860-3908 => 0.21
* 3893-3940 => 0.11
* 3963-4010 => 0.33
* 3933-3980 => 0.37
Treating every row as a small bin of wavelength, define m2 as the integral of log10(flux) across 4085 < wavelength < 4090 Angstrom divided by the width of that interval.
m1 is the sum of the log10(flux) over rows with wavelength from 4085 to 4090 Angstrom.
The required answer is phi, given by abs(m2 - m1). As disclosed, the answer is 0.98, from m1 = 1.96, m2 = 0.98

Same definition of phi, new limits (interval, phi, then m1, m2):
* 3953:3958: 1.03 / 2.07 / 1.03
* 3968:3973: 0.95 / 1.89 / 0.95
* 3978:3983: 1.02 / 2.04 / 1.02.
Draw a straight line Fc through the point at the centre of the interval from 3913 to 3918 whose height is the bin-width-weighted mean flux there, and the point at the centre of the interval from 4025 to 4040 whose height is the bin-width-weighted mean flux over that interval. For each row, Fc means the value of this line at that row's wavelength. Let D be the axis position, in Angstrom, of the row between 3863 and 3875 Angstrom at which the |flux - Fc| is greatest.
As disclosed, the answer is 3869.0 Angstrom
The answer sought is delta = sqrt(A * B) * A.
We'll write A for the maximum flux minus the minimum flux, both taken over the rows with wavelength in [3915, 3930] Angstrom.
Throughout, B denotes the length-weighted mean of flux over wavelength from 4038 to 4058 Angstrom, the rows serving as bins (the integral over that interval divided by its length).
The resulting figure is 0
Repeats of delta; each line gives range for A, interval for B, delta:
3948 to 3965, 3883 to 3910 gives 2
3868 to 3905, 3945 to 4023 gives 5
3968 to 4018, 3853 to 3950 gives 10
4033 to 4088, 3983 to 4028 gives 2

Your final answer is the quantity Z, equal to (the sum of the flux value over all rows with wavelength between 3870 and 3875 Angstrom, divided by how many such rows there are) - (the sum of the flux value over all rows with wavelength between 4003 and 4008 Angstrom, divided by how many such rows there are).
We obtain 1.3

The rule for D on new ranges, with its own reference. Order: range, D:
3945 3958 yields 3951.5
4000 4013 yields 4001.5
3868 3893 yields 3889.0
